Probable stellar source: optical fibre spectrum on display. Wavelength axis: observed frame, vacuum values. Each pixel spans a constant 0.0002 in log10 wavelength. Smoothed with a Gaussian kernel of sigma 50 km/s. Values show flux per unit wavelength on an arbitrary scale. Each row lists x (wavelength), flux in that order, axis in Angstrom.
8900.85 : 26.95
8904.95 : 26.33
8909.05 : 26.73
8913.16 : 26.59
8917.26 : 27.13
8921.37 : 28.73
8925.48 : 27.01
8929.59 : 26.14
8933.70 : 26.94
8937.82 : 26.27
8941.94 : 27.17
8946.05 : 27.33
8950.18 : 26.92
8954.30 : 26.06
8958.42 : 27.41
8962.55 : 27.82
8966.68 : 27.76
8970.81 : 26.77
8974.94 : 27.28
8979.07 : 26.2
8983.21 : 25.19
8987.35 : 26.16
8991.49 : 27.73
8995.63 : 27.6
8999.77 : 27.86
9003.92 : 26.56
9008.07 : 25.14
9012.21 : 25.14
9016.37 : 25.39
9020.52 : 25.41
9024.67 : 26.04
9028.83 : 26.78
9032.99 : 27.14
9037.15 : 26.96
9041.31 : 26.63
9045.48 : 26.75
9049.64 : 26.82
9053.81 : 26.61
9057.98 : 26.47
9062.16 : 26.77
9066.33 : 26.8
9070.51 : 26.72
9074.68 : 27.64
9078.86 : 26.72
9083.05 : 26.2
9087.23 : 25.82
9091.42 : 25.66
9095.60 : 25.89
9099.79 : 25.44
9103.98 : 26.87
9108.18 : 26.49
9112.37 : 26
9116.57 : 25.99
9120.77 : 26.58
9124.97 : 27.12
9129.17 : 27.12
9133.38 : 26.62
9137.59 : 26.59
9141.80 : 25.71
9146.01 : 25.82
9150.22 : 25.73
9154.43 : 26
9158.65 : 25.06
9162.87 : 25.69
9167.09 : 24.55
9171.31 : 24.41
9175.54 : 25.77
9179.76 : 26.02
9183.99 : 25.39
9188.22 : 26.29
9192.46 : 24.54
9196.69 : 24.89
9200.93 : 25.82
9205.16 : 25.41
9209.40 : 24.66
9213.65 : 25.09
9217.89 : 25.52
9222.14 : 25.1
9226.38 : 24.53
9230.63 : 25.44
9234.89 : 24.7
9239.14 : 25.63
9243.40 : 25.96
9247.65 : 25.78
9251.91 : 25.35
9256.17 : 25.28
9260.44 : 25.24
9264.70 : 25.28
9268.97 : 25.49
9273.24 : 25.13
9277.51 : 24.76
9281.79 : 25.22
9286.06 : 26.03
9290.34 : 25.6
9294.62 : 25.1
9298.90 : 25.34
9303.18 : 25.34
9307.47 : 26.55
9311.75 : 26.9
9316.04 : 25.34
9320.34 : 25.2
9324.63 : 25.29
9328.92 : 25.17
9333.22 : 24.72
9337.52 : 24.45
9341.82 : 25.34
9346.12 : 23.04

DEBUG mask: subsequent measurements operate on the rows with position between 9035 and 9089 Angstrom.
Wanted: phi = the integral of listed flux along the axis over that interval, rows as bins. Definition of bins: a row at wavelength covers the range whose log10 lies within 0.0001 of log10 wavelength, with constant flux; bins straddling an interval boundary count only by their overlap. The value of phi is 1441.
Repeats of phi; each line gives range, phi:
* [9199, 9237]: 955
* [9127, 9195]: 1748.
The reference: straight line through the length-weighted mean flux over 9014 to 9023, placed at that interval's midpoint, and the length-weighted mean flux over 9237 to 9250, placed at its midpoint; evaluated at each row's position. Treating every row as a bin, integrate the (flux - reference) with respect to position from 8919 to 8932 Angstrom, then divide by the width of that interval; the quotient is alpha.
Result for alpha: 2.02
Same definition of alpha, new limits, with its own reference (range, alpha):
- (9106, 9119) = 0.60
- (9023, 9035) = 1.23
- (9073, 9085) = 1.31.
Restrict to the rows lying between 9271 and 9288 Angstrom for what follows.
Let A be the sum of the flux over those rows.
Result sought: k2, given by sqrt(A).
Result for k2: 10.1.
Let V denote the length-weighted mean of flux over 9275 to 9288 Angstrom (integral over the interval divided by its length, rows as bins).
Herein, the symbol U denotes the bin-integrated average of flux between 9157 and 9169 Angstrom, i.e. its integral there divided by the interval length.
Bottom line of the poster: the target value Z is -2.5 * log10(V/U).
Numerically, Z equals -0.0091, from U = 25.1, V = 25.3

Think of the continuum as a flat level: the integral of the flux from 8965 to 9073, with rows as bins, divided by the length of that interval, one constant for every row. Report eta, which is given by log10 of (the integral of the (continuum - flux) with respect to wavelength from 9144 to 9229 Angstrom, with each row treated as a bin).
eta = 2.0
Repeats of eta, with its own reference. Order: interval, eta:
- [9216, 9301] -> 2.0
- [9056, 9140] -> 0.9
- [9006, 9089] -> 1.1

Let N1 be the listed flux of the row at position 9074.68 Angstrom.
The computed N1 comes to 27.64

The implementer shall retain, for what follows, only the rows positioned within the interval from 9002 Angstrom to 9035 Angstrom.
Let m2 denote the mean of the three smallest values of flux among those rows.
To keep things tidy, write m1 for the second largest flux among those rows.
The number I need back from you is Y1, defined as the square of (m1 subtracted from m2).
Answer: 2.4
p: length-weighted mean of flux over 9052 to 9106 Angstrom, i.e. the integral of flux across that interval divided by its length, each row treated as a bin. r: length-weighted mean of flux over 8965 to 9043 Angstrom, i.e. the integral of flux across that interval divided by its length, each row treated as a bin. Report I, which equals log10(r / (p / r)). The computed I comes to 1.42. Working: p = 26.4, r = 26.51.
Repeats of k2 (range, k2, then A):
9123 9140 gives 10.4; 107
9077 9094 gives 10.2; 104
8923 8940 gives 10.3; 106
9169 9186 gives 10.1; 102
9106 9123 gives 10.2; 105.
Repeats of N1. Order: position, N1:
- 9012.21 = 25.14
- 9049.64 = 26.82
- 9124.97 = 27.12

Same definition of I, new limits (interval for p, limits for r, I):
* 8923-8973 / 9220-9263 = 1.38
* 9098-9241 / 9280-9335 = 1.40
